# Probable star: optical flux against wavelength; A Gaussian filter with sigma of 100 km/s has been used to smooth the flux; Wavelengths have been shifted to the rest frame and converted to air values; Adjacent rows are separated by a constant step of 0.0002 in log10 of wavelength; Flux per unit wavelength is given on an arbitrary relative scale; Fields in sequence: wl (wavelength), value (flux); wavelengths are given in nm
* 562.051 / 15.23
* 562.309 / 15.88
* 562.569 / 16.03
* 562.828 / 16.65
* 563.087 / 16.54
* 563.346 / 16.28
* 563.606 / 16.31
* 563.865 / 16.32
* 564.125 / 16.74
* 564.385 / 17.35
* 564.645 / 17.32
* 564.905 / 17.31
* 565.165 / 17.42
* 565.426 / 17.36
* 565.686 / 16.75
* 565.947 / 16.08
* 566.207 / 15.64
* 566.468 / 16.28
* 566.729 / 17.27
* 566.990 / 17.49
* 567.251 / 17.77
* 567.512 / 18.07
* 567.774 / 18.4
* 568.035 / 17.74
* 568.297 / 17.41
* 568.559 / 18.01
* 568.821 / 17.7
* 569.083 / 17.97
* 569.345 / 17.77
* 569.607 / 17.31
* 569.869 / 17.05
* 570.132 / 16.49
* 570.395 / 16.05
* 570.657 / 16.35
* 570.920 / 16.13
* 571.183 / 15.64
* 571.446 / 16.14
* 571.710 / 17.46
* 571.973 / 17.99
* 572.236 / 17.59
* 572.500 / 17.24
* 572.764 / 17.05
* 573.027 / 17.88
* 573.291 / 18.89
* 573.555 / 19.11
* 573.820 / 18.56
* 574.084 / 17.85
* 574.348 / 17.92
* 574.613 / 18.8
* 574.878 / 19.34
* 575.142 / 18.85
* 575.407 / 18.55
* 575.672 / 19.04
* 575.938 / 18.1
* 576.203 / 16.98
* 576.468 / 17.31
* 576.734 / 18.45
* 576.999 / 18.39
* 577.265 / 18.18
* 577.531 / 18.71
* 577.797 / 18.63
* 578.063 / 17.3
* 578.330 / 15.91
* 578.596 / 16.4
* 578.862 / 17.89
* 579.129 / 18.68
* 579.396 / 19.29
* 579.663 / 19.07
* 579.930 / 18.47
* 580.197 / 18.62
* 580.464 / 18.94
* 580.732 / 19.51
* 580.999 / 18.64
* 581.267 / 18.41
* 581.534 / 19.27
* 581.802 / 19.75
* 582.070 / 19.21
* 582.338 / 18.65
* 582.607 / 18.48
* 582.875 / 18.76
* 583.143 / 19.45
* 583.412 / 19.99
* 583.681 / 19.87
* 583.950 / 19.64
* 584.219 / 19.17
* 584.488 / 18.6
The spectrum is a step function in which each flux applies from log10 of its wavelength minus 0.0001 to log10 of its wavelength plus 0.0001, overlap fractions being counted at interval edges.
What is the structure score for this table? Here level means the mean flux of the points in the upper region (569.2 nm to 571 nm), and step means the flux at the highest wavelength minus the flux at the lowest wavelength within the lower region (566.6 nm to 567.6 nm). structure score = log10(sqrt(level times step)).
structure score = 0.56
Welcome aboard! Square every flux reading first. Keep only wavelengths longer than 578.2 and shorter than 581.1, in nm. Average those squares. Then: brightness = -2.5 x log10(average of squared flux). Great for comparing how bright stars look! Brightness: -6.32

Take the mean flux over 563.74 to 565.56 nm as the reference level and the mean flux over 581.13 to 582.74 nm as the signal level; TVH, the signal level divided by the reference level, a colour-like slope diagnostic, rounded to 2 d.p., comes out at 1.11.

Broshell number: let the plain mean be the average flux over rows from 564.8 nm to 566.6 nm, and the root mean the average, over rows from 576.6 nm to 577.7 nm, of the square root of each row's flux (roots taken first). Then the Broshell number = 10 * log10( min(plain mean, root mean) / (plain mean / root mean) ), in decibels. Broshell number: 0.4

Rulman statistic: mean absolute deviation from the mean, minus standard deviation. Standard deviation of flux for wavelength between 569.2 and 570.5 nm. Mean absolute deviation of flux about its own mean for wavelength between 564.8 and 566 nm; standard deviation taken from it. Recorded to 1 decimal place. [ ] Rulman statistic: -0.2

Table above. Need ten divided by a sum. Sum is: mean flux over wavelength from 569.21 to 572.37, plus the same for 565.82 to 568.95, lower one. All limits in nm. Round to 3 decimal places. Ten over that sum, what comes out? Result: 0.293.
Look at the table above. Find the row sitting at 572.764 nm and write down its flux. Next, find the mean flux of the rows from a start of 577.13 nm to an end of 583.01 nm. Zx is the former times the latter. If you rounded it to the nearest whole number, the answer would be 315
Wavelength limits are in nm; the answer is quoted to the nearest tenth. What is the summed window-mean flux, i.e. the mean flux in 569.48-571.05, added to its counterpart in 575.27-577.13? 34.7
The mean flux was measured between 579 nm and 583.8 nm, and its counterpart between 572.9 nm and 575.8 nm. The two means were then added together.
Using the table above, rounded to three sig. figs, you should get 37.7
